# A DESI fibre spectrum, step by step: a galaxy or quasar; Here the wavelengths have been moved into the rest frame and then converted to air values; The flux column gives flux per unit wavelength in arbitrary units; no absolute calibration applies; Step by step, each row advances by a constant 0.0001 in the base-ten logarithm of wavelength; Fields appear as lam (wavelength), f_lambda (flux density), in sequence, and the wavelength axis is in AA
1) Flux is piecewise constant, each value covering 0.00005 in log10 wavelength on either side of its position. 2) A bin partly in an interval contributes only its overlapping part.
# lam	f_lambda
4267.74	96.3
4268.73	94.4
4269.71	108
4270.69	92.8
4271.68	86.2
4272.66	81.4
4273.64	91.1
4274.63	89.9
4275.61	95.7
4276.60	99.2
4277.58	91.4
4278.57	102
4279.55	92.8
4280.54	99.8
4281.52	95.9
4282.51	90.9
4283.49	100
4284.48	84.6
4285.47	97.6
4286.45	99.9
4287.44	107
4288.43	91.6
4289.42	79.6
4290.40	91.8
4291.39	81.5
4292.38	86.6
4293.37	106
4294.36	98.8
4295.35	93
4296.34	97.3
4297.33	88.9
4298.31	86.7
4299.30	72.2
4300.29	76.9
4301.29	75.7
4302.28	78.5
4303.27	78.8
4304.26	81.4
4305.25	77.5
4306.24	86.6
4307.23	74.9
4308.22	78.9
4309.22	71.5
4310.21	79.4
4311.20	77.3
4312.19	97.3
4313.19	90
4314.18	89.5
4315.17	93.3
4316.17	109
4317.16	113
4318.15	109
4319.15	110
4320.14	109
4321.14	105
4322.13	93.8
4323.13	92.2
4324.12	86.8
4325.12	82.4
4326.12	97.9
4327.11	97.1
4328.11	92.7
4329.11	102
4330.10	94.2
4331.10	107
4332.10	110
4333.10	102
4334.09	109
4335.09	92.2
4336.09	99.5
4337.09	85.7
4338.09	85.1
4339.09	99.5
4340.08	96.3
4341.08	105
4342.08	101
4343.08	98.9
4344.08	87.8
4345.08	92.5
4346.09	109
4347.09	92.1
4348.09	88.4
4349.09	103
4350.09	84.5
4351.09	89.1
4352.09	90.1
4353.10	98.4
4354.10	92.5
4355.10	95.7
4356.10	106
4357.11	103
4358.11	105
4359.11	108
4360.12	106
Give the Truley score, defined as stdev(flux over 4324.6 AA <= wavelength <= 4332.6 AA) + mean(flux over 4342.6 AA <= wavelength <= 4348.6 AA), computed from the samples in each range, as 103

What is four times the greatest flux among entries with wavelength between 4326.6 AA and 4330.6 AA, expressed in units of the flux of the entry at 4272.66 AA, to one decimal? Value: 5.0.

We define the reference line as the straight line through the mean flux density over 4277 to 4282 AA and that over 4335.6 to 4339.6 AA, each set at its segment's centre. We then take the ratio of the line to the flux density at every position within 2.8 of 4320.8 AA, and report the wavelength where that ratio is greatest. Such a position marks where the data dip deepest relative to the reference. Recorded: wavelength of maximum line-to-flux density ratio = 4323.13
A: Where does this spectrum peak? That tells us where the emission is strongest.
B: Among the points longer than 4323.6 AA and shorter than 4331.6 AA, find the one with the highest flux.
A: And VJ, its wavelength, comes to 4331.10 AA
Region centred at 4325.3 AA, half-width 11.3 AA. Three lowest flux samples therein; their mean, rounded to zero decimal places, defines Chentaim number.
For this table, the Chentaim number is 86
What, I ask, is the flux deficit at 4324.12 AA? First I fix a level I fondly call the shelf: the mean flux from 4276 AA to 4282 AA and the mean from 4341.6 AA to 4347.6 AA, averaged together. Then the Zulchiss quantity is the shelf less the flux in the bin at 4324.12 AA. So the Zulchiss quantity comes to 10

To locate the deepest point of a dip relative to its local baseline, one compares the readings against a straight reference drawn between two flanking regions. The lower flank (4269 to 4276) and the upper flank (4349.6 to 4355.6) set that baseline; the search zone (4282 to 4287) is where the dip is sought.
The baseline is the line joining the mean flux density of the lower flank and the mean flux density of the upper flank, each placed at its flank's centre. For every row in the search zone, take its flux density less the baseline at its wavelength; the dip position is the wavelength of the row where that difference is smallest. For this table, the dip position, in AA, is 4284.48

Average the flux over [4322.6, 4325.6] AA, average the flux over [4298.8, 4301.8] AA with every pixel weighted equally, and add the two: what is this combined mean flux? 162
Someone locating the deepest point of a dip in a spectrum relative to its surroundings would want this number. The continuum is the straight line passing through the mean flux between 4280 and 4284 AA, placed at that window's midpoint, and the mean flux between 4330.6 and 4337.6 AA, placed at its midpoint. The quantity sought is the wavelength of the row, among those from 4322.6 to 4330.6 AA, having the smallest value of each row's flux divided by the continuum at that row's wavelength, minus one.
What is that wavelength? 4325.12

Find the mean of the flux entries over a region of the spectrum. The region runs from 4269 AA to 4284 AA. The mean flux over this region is 94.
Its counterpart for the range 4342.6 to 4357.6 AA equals 95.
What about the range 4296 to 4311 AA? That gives 80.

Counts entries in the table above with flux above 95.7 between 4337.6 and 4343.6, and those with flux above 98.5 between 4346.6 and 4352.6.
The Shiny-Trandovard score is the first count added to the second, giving 6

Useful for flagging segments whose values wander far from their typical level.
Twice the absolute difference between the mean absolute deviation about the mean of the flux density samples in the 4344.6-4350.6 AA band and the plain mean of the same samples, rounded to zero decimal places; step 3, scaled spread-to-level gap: 175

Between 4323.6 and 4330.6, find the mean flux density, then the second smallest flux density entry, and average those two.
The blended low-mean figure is 90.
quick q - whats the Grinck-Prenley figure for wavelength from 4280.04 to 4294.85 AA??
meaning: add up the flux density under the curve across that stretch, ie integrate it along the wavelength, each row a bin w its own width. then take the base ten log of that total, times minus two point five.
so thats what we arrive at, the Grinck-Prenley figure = -7.9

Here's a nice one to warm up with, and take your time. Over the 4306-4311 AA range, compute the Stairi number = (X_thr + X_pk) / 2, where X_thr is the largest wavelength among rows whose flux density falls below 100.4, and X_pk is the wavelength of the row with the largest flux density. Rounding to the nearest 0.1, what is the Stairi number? 4308.2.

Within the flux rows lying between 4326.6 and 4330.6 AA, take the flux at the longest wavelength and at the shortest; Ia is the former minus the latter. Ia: -3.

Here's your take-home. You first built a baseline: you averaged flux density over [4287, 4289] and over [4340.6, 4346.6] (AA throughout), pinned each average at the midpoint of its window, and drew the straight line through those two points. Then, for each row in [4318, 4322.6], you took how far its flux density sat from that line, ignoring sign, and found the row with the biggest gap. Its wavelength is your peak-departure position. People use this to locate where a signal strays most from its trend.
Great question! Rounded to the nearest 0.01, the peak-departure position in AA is 4319.15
